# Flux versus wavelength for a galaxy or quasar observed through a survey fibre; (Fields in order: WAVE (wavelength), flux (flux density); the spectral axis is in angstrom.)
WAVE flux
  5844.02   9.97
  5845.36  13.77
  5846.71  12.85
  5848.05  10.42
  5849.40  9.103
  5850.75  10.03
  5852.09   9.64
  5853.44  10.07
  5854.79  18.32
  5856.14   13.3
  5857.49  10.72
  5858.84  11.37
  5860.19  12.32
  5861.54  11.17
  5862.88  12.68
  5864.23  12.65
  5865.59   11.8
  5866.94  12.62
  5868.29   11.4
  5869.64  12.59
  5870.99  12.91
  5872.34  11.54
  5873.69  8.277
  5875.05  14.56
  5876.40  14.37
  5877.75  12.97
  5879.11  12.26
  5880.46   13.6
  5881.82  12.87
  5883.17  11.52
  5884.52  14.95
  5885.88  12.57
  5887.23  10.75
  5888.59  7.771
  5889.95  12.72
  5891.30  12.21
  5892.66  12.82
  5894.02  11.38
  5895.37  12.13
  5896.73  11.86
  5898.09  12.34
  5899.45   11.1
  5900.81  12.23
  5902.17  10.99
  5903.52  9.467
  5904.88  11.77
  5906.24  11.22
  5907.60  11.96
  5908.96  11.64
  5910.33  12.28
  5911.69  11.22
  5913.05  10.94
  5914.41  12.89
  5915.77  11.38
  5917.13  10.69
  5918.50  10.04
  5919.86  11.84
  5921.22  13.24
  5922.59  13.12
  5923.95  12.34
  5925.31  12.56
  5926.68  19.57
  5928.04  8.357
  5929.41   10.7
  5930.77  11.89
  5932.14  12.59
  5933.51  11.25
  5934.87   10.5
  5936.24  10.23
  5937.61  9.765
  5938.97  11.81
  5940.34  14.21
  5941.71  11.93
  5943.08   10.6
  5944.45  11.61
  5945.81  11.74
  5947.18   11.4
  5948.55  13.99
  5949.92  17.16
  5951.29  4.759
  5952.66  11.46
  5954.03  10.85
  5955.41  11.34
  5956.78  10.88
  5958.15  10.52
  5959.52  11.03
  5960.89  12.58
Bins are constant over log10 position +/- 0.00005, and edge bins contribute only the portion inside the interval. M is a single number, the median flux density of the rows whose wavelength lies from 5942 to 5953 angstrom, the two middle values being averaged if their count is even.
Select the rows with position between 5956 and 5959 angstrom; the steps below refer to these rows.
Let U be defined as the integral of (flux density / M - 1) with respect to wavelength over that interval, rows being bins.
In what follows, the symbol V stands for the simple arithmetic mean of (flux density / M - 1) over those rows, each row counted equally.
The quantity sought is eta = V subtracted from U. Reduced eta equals -0.1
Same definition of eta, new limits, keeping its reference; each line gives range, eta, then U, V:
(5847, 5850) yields -0.2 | -0.4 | -0.15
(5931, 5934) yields 0.1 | 0.1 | 0.03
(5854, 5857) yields 0.6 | 1.0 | 0.37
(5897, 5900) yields 0.0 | 0.1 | 0.02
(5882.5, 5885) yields 0.2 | 0.3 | 0.15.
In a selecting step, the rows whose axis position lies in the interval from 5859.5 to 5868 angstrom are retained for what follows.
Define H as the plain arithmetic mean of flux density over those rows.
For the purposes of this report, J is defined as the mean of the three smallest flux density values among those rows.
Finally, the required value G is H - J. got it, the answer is 0.4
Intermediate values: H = 12.2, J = 11.8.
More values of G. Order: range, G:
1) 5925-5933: 2.3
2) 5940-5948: 0.7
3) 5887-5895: 1.3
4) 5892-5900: 0.5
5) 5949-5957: 2.2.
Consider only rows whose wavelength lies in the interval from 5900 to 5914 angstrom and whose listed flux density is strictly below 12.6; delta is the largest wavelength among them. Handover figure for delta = 5913.05 angstrom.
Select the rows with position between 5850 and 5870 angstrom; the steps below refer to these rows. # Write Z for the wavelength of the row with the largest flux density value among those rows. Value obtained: 5854.79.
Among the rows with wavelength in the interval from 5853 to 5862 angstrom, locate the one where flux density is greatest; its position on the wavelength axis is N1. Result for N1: 5854.79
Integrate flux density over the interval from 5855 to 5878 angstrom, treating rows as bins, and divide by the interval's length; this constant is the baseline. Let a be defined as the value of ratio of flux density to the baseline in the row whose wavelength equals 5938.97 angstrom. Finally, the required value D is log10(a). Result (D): -0.02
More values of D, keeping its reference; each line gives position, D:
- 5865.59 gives -0.02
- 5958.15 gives -0.07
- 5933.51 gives -0.04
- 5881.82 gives 0.02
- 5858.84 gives -0.03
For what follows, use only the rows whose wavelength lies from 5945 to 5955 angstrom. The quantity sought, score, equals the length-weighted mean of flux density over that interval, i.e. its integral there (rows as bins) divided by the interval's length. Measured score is 11.6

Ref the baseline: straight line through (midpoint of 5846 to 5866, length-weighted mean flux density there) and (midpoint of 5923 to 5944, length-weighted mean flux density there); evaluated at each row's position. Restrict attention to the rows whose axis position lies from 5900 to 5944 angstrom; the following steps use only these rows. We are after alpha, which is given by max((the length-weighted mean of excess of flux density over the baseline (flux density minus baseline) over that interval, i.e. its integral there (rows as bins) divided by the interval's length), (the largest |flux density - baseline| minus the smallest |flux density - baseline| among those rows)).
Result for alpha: 8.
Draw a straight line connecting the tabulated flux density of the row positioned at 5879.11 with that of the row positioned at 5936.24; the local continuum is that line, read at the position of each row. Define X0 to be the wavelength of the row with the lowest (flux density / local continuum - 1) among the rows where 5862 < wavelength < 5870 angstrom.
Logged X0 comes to 5868.29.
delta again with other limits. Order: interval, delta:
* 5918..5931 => 5930.77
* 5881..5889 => 5888.59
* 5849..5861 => 5860.19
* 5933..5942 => 5941.71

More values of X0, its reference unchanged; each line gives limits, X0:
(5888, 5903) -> 5888.59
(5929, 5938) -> 5937.61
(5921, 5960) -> 5951.29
